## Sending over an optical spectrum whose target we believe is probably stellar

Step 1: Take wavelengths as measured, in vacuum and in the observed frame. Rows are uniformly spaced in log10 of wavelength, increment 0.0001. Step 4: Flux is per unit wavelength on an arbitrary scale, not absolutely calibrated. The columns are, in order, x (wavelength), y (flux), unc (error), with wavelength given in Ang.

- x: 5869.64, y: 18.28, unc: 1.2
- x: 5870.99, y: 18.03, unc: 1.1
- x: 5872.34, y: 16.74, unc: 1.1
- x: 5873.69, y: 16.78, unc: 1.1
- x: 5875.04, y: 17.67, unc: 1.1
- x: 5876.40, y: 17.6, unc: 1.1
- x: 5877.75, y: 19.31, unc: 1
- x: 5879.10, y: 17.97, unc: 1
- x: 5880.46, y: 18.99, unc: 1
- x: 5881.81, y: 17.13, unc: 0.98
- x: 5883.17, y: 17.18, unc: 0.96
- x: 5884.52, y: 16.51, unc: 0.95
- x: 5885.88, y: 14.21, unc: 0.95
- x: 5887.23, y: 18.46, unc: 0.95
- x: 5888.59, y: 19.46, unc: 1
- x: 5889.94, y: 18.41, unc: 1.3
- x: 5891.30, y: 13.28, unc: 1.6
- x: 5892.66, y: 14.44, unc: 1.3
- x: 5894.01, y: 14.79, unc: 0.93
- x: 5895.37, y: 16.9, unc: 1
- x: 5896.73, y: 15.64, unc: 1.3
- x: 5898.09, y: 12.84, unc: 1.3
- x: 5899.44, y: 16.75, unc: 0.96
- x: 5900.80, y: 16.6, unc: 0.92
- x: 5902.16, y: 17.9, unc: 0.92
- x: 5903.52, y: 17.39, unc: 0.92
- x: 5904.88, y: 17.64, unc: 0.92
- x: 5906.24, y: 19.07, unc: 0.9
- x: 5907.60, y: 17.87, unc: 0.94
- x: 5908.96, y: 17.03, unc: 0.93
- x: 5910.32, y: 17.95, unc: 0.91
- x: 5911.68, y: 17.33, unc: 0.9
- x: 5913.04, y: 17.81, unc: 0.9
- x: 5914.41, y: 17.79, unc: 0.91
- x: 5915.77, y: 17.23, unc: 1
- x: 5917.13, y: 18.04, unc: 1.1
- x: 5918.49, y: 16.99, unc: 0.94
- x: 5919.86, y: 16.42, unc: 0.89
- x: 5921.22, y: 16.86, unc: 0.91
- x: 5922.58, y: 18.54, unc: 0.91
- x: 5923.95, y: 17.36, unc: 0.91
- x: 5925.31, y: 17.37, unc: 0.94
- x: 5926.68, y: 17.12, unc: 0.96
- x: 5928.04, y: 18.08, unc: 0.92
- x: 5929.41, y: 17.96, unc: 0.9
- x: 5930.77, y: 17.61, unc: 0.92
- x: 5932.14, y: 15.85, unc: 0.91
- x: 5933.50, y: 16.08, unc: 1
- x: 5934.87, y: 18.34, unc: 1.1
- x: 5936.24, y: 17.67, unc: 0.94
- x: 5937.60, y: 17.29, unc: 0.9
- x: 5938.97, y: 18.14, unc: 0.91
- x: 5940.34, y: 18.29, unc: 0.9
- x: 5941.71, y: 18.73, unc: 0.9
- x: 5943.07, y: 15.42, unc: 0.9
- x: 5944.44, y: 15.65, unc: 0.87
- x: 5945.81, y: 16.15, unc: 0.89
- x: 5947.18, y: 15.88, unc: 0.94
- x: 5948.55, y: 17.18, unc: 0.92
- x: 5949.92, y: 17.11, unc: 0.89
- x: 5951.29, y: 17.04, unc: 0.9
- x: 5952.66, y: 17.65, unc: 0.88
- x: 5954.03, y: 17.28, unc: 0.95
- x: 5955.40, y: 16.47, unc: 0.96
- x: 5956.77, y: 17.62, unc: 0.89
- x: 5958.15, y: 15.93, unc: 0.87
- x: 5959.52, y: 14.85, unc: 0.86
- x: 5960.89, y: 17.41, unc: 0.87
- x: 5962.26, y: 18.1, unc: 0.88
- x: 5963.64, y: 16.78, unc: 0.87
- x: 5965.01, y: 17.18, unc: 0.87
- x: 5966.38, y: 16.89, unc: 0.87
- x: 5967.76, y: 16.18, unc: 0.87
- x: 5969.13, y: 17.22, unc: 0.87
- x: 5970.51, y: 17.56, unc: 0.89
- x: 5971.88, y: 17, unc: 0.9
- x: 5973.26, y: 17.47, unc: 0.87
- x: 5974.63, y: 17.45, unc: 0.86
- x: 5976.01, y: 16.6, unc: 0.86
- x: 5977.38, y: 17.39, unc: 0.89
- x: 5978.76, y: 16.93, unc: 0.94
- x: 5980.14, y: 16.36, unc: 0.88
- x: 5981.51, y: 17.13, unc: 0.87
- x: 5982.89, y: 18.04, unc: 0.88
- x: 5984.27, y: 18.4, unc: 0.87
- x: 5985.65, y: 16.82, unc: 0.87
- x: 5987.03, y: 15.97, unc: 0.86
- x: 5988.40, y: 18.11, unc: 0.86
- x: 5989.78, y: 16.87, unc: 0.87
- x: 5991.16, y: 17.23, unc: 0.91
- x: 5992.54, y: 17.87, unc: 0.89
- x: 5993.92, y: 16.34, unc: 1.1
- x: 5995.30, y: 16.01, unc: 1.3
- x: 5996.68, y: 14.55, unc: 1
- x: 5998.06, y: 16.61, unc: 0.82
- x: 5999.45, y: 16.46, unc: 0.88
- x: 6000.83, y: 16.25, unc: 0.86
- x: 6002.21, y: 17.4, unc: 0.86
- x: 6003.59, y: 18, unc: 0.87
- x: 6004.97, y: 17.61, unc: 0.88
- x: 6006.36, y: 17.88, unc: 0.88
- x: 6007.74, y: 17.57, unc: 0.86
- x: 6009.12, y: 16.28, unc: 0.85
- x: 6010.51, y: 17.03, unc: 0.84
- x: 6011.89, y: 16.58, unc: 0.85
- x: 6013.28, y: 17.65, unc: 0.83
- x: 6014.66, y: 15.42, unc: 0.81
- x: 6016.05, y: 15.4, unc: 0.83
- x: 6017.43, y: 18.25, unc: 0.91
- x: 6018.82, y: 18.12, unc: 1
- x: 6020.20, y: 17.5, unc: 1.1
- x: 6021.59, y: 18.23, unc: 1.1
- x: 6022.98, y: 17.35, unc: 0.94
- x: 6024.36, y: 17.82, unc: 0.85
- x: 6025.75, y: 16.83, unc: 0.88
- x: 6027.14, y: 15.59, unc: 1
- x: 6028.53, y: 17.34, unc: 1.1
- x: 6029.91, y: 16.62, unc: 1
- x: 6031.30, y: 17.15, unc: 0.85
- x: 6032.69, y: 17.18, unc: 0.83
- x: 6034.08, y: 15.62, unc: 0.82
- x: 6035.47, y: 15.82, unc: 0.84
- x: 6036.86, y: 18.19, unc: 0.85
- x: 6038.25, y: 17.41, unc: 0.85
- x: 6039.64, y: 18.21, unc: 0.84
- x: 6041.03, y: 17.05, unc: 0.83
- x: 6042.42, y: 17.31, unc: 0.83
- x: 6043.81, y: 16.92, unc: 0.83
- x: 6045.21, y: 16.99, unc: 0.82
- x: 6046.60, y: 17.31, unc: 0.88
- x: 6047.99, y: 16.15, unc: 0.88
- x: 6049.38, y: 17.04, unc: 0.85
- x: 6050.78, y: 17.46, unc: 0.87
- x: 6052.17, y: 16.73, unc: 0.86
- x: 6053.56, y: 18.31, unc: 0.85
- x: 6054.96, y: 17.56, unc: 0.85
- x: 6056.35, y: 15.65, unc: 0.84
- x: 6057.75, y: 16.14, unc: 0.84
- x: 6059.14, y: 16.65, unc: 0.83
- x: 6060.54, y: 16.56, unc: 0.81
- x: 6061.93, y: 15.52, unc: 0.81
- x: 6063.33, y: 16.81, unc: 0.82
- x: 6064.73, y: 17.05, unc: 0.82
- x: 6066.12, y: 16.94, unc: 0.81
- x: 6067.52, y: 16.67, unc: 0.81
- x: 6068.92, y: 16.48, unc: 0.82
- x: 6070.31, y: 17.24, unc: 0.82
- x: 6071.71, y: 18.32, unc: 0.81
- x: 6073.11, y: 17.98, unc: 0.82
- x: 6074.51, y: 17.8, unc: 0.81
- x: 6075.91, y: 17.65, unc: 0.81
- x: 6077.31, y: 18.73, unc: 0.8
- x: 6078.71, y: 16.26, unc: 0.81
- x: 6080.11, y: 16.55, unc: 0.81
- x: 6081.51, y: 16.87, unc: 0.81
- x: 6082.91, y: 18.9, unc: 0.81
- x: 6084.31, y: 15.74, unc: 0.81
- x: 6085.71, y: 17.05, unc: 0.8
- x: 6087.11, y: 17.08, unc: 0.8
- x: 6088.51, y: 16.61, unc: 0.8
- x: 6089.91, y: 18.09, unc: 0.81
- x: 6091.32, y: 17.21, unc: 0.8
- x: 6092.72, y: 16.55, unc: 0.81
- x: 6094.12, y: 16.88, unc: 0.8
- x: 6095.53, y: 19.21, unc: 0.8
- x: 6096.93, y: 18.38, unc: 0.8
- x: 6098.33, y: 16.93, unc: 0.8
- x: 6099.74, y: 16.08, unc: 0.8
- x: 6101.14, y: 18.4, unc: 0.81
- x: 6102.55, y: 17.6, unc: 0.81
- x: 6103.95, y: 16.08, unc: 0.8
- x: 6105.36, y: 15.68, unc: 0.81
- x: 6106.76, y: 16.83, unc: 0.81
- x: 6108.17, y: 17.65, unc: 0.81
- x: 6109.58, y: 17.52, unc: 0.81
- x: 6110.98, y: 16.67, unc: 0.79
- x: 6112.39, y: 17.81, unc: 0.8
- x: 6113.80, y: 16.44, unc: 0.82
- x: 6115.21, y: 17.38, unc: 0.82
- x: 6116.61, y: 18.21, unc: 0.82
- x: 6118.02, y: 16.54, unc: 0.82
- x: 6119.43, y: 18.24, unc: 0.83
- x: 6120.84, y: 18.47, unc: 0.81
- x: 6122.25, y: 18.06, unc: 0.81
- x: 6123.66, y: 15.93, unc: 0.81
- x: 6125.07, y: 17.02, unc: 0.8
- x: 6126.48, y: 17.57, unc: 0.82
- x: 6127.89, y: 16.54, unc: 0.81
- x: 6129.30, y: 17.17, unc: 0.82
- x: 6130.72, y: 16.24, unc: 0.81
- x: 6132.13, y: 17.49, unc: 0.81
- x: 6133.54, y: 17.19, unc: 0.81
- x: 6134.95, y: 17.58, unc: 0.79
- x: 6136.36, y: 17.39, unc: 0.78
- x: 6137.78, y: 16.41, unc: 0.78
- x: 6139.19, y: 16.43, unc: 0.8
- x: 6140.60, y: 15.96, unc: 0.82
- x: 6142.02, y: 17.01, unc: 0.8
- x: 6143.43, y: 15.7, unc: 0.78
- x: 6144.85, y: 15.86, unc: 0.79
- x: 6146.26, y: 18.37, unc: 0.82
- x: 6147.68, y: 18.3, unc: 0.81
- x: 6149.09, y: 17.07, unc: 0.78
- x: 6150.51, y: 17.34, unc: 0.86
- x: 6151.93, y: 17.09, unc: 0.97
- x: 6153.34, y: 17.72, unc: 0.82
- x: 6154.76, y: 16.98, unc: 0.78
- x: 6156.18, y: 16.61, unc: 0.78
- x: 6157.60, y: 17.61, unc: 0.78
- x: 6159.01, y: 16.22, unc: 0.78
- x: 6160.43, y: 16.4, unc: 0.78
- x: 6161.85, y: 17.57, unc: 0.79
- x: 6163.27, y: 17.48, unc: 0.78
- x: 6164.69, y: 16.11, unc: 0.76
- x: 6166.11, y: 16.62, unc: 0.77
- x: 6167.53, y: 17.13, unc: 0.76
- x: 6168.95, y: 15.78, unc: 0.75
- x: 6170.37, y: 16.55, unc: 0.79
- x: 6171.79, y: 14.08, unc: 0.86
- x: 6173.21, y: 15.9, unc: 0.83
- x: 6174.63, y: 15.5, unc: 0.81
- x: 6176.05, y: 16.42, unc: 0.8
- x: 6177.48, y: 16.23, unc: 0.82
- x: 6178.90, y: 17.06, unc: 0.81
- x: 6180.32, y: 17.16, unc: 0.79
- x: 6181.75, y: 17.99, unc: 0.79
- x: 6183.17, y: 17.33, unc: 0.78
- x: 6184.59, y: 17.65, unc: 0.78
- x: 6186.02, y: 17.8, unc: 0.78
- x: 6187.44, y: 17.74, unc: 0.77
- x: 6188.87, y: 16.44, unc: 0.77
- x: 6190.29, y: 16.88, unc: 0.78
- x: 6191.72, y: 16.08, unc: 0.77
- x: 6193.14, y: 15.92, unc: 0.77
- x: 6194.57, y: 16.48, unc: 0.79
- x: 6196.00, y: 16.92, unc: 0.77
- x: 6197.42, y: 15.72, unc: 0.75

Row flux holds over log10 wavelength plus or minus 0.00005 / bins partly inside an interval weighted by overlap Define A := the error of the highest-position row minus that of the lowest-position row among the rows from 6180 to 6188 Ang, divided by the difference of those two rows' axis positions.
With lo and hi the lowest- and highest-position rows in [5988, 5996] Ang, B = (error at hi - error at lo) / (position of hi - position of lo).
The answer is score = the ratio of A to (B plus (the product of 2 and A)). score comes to -0.05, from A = -0.0028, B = 0.064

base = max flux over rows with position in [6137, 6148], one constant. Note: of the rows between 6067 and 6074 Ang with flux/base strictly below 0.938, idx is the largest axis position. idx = 6068.92 Ang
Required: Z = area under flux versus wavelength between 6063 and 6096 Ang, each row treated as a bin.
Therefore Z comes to 570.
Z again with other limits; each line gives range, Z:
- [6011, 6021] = 170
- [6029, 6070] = 692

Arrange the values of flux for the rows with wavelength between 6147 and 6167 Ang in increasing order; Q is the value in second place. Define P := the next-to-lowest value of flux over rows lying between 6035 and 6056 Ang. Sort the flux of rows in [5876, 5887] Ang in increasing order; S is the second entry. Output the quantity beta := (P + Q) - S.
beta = 15.9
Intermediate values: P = 16.15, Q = 16.22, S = 16.51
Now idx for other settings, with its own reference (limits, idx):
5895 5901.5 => 5900.80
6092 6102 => 6099.74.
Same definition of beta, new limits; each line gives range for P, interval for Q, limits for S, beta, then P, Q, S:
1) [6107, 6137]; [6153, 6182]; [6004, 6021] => 16.3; 16.24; 15.5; 15.42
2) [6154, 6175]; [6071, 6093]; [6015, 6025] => 14.4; 15.5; 16.26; 17.35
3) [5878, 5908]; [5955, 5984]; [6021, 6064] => 13.6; 13.28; 15.93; 15.59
